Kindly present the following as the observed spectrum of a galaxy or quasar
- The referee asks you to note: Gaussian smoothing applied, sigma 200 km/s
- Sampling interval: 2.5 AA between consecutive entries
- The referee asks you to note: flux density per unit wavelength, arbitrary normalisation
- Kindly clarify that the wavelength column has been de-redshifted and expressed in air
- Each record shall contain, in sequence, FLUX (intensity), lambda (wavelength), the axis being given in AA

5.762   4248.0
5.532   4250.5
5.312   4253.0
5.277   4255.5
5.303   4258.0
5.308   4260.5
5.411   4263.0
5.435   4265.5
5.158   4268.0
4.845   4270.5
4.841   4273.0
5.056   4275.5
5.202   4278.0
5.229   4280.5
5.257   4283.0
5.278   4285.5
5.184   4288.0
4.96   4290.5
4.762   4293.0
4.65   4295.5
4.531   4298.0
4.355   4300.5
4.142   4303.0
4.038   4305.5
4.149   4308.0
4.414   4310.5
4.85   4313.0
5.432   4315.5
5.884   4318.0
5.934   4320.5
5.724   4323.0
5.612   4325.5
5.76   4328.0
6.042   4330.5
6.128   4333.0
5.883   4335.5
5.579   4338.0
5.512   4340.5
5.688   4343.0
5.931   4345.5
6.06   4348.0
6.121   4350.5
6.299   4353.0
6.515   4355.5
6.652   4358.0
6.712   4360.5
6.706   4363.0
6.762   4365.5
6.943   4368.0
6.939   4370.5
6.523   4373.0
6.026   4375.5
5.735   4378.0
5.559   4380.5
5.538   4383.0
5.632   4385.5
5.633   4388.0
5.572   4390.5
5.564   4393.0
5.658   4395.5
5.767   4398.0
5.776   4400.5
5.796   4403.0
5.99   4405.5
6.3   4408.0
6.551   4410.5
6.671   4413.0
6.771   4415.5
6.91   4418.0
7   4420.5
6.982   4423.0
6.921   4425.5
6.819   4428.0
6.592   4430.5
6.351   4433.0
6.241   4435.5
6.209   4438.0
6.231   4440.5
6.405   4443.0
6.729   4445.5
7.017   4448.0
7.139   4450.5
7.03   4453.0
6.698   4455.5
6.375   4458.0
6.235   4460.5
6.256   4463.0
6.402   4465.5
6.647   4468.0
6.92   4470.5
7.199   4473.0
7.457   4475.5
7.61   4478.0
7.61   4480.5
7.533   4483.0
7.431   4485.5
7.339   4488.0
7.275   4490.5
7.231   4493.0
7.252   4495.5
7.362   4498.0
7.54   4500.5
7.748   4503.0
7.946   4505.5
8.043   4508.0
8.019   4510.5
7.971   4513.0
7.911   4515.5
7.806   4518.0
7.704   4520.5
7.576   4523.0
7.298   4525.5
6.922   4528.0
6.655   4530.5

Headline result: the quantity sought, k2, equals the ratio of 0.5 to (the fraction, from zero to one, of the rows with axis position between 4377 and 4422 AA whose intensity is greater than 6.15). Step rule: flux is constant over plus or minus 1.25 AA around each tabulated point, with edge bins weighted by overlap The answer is 1.50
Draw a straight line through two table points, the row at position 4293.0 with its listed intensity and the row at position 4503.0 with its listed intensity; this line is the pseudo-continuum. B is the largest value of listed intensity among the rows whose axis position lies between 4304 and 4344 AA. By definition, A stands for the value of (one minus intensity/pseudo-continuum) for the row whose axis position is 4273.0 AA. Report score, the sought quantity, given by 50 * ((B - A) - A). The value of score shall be 315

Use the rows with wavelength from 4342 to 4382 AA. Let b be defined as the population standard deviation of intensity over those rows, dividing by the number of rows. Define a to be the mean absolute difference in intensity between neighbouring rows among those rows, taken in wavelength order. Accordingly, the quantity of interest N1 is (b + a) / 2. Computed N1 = 0.309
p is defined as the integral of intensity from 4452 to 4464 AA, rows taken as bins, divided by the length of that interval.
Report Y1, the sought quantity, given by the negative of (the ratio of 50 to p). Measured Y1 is -7.7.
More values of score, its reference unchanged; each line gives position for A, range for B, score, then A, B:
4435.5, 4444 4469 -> 349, 0.08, 7.139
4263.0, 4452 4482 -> 405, -0.25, 7.61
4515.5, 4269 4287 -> 264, 0.00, 5.278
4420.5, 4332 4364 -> 342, -0.06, 6.712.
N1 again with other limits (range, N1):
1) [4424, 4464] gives 0.246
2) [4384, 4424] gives 0.322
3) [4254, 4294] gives 0.156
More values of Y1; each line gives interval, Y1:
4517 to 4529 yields -6.7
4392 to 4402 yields -8.8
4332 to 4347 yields -8.6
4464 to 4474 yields -7.4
